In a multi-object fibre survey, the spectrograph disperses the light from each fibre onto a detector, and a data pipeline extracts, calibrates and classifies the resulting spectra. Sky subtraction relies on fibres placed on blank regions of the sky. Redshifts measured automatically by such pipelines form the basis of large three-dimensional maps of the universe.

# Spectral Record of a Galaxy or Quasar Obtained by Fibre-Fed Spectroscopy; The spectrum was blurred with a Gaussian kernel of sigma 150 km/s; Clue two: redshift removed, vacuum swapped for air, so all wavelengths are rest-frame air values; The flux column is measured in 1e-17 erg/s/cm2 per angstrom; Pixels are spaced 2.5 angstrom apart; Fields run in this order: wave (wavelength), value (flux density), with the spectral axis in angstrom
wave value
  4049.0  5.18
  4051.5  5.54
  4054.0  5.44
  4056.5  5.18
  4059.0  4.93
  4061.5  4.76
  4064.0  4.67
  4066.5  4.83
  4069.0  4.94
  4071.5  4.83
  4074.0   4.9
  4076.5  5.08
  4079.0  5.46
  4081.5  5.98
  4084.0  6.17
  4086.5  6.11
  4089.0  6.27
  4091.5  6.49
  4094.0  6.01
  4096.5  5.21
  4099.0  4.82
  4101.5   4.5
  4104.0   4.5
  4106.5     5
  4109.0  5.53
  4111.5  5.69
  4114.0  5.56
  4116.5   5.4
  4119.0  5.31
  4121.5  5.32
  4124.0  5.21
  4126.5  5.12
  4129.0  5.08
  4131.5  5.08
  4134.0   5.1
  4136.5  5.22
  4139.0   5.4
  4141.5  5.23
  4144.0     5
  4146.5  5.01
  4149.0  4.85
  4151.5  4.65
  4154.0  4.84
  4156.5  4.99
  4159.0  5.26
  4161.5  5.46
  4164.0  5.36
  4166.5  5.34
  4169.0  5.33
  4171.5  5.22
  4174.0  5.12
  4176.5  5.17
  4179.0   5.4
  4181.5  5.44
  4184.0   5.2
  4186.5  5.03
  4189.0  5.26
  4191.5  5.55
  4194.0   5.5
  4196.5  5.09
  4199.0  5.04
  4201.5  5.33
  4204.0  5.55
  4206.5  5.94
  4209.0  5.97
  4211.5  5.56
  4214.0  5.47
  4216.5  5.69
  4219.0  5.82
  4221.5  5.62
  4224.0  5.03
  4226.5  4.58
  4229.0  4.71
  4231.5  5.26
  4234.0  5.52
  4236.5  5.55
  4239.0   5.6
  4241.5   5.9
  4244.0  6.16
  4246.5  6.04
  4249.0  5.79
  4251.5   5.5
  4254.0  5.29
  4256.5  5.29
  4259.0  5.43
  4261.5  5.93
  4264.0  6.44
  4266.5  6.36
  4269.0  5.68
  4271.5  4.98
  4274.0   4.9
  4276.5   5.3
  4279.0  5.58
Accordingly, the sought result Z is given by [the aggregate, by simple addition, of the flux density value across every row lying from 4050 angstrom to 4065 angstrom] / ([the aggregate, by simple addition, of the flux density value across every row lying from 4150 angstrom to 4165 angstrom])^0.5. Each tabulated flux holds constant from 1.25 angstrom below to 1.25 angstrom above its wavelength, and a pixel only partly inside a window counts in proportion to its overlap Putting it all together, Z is 5.5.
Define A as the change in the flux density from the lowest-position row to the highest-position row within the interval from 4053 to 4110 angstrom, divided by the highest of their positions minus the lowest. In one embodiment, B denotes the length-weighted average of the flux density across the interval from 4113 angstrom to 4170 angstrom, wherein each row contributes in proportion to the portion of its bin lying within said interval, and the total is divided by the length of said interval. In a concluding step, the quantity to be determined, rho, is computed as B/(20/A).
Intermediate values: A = 0.002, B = 5.18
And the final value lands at 0.0004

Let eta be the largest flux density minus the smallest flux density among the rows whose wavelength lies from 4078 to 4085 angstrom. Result 0.71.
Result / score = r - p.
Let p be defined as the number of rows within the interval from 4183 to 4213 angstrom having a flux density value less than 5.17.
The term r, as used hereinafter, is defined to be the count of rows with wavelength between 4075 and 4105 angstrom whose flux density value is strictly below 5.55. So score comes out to 3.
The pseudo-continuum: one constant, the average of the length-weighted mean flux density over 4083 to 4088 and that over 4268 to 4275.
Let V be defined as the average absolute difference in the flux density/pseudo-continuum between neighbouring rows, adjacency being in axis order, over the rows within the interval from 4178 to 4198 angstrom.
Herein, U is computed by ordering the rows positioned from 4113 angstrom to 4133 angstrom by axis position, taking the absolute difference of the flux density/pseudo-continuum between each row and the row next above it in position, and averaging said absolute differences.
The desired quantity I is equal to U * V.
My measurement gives 0.0005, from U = 0.013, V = 0.036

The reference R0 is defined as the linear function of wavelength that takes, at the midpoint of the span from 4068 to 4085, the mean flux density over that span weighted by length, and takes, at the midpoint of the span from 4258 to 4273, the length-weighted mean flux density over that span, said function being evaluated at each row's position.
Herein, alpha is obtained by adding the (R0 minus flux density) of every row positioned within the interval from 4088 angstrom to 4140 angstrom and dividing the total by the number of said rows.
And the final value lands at 0.10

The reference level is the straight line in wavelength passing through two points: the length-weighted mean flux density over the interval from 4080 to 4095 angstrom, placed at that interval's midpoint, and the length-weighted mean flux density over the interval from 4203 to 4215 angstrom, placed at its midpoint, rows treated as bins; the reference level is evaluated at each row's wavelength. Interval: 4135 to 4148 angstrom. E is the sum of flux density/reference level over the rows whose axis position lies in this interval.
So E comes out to 4.34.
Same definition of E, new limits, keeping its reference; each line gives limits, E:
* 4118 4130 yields 4.32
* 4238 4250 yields 5.29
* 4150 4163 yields 4.27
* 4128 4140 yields 4.32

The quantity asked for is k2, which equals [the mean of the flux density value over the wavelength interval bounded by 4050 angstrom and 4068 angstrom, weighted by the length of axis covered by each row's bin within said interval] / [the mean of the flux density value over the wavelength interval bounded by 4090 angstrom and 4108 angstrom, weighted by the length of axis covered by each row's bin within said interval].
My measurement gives 0.96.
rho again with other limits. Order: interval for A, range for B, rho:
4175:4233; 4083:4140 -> 0.0004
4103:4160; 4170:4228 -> 0.0037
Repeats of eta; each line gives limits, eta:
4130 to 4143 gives 0.32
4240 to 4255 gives 0.87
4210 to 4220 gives 0.35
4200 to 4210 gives 0.64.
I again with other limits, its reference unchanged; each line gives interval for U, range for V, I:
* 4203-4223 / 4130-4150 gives 0.0008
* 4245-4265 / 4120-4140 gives 0.0007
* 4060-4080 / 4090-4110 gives 0.0021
